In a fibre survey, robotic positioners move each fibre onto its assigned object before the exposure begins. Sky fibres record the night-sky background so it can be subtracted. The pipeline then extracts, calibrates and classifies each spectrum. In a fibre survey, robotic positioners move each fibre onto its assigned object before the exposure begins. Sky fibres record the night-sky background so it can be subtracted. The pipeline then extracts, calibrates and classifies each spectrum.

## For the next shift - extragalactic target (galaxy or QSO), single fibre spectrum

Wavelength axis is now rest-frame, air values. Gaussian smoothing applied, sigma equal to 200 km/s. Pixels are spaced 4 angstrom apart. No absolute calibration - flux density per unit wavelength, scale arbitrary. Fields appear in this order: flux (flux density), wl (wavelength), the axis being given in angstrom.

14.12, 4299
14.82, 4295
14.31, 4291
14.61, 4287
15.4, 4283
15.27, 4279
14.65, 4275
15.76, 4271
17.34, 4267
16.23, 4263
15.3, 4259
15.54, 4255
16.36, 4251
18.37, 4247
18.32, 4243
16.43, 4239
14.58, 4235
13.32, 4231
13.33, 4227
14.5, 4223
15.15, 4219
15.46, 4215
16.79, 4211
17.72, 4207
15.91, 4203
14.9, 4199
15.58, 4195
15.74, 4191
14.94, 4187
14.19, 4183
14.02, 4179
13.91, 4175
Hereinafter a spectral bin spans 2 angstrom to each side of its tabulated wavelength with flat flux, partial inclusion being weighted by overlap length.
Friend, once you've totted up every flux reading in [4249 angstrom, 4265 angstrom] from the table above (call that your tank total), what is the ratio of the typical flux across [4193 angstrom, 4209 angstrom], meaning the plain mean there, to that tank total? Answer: 0.25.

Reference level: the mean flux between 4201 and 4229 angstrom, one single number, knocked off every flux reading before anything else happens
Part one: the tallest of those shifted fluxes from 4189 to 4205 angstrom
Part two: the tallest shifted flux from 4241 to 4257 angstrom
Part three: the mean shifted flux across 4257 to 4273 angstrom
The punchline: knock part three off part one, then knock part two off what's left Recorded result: -3.07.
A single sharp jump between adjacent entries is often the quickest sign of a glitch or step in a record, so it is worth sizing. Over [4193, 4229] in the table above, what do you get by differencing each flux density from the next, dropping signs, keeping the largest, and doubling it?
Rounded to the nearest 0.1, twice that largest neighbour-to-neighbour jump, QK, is 3.6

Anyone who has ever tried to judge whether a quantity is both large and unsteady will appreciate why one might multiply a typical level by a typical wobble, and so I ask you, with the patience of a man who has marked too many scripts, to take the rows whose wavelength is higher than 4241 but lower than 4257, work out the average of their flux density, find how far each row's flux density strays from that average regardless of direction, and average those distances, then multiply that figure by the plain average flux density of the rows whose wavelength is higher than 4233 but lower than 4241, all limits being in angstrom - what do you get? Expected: 19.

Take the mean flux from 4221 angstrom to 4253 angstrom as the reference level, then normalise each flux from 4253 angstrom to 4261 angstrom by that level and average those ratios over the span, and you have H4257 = 0.985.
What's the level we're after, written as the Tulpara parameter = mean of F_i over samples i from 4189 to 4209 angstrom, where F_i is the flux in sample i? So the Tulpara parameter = 16.0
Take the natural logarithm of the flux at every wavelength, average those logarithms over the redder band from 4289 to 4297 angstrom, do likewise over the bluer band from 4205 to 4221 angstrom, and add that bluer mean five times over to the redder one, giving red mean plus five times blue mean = 16.6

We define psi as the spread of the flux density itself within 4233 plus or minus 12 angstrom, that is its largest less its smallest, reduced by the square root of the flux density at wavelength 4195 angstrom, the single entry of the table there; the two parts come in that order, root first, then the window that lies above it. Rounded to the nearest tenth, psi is 1.1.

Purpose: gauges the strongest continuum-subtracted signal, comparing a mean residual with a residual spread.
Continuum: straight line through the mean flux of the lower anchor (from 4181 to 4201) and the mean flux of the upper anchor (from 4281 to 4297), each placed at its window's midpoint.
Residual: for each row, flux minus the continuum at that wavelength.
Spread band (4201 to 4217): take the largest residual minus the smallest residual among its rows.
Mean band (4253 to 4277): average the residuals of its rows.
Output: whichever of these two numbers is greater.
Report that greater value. 2.2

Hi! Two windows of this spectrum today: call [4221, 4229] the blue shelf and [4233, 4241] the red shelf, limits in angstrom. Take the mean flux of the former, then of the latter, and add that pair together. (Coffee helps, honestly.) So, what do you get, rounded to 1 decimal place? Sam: 29.4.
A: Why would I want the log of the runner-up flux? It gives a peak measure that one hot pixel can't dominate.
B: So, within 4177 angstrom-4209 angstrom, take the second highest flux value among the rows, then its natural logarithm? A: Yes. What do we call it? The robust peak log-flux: 2.77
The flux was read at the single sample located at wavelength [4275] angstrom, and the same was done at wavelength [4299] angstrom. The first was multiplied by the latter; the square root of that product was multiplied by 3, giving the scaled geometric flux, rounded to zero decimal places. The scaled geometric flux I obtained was 43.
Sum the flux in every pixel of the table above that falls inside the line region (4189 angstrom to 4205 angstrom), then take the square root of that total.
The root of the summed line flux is 7.9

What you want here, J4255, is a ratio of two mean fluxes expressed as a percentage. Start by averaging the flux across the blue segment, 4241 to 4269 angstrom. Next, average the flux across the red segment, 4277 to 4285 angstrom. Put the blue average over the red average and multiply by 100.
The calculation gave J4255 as 109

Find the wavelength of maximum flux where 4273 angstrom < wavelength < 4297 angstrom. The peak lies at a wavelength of 4283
